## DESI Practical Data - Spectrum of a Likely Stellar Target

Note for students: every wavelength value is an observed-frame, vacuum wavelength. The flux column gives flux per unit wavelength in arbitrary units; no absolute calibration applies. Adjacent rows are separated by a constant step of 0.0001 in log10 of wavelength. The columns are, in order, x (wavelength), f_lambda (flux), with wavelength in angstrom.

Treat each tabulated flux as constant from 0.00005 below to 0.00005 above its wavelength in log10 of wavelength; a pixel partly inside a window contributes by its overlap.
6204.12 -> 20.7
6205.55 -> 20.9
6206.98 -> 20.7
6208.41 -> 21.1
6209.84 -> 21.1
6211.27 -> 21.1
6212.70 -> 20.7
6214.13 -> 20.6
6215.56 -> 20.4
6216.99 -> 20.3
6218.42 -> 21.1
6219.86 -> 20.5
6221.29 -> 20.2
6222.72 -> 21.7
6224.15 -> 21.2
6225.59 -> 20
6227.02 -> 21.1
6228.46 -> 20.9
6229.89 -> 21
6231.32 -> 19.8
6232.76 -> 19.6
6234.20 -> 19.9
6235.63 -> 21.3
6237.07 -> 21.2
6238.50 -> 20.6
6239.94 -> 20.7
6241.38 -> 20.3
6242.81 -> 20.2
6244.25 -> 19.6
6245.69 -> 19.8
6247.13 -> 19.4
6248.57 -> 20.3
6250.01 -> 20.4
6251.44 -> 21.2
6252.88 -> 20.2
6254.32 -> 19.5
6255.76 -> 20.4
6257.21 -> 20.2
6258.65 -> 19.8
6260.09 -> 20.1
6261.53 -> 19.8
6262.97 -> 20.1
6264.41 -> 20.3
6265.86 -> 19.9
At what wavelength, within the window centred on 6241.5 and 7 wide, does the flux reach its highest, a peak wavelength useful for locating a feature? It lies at 6239.94 angstrom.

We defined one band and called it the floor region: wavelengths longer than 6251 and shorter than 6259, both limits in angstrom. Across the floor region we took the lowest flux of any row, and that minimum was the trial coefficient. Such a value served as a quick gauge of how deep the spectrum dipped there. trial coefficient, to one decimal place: 19.5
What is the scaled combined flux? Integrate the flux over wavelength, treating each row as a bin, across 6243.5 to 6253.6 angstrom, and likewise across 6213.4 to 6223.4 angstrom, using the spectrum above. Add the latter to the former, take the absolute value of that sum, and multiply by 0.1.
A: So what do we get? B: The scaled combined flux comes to 41.0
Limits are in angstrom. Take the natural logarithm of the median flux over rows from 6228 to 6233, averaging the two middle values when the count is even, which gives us 3.013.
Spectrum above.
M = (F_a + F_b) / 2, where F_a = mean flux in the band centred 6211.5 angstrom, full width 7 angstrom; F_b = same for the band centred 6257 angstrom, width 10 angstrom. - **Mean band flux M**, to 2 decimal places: 20.46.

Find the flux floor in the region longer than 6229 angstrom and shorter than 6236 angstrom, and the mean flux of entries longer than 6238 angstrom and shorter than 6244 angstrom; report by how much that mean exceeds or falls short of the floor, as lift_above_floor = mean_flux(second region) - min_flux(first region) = 0.8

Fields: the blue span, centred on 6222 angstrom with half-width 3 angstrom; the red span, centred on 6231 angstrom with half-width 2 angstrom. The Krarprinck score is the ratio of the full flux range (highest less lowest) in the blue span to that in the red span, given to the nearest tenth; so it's 1.1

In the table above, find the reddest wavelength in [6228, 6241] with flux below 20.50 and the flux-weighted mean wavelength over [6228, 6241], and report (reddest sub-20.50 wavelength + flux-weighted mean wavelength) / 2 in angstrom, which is 6234.2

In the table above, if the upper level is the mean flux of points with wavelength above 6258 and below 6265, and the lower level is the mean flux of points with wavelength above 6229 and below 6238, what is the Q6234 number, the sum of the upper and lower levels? 40.5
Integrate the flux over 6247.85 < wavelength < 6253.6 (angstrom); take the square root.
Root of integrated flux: 10.87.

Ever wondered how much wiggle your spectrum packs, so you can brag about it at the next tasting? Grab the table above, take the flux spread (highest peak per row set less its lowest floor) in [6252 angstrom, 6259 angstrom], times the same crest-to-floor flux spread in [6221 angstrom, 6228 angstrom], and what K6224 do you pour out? 1.53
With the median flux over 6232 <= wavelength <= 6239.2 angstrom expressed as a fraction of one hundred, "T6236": 0.206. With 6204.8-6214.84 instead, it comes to 0.209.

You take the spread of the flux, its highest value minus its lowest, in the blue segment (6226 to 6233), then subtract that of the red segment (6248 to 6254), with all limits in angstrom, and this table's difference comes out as 0.5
